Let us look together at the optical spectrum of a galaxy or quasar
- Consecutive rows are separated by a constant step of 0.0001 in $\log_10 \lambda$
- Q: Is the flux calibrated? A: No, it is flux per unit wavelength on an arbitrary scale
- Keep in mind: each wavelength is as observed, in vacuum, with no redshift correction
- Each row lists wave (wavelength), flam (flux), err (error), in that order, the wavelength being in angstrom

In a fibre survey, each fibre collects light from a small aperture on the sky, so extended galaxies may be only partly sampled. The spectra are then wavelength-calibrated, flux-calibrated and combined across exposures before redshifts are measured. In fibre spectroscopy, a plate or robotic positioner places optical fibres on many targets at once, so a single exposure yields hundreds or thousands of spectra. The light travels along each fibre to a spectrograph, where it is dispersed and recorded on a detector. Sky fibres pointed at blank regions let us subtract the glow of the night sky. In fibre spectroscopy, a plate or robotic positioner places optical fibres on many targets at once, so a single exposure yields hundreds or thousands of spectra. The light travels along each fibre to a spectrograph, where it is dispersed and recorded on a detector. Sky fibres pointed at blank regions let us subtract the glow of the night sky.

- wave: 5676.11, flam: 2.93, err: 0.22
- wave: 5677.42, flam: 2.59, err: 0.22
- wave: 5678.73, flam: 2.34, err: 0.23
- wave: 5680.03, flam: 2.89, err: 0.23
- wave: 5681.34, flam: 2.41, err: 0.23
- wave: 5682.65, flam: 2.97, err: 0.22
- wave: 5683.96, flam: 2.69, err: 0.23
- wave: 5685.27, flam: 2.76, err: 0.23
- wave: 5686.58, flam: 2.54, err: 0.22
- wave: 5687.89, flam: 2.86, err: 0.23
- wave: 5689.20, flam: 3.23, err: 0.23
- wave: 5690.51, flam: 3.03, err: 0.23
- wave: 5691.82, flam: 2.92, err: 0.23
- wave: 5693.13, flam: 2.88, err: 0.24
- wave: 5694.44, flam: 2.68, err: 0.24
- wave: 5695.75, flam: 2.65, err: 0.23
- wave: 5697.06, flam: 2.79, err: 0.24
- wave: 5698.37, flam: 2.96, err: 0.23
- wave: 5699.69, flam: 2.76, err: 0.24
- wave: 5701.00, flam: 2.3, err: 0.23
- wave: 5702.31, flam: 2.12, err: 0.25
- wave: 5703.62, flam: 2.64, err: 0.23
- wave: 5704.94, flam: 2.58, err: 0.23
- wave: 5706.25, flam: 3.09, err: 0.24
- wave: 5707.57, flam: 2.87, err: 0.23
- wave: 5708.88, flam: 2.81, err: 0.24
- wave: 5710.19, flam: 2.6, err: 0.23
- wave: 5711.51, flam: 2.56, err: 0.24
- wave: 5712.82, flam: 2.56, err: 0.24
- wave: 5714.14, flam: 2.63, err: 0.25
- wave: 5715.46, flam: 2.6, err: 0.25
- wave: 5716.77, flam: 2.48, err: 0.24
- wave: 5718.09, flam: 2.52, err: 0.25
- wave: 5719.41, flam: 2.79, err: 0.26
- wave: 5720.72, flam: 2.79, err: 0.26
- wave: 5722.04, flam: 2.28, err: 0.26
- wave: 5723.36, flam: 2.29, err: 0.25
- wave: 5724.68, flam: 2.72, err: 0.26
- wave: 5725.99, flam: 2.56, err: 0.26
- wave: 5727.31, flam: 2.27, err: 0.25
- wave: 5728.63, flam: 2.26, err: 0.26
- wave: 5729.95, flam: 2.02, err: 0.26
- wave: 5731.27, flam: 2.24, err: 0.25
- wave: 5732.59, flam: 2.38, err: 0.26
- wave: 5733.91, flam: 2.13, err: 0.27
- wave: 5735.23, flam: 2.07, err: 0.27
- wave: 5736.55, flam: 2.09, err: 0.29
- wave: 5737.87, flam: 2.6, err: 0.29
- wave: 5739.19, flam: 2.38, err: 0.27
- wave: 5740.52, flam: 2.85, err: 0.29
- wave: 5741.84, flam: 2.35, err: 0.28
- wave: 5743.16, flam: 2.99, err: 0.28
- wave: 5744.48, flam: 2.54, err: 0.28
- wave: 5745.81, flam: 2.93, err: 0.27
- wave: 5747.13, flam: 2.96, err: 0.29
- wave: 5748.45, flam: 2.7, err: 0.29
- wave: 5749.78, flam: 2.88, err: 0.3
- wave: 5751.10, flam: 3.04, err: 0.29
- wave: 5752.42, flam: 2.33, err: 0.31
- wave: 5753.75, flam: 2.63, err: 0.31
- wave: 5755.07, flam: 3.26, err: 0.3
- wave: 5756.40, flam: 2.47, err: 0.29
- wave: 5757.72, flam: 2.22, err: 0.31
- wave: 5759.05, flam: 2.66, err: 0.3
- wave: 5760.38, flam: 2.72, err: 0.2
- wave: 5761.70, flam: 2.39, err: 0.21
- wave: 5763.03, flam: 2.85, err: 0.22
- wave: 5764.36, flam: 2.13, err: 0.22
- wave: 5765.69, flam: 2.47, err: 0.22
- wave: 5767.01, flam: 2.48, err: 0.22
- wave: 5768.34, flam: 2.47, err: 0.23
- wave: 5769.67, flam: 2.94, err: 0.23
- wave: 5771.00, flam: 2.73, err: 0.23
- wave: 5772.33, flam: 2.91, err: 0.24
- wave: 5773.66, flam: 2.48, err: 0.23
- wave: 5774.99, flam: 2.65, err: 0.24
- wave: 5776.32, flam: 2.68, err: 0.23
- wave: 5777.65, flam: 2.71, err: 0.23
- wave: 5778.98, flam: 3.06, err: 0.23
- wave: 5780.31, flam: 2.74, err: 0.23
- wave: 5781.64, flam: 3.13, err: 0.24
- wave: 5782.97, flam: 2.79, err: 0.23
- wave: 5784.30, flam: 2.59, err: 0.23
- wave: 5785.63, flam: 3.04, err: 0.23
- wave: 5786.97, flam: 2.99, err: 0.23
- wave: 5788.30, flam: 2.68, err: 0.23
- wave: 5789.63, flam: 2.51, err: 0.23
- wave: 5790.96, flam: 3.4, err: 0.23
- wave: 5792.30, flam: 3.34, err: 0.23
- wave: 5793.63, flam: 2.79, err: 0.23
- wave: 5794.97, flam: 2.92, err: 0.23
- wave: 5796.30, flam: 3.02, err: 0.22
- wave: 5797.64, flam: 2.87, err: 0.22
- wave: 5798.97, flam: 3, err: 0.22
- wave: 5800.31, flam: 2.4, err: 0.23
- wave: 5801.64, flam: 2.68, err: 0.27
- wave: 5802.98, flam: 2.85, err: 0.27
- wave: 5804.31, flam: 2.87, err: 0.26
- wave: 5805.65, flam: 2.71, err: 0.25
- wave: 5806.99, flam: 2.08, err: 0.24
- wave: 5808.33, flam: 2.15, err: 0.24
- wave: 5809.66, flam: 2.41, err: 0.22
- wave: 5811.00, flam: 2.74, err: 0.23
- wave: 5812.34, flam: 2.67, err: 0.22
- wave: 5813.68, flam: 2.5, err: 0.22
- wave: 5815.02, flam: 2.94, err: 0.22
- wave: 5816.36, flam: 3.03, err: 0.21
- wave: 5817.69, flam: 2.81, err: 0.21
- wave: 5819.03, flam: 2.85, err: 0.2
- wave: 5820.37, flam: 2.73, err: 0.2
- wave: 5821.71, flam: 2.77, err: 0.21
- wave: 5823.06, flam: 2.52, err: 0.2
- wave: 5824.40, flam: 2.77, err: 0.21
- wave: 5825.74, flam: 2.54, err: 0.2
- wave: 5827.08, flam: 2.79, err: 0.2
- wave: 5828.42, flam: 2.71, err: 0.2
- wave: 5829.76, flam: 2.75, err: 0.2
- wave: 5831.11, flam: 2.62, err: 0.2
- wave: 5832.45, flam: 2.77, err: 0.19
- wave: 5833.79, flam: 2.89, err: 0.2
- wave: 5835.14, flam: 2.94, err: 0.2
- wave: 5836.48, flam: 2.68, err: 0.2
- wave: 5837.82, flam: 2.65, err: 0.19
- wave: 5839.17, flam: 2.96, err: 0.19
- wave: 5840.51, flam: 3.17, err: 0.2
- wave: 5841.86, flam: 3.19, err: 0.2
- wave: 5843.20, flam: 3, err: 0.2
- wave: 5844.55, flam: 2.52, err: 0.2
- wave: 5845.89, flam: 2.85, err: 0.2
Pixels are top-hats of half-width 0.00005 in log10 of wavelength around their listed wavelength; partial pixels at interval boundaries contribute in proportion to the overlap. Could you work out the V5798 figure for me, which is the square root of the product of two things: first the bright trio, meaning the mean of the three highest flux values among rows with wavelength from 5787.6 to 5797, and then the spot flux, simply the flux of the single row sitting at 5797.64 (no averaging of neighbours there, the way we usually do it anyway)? 3.06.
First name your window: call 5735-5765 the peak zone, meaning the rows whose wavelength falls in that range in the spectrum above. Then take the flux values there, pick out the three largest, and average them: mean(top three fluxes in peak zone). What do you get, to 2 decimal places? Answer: 3.10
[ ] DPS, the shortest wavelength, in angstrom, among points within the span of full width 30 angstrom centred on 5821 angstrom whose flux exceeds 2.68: 5811.00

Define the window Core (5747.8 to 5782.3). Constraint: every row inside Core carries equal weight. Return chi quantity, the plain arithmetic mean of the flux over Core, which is 2.68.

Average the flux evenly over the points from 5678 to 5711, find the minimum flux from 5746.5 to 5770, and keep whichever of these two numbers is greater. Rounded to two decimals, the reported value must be 2.73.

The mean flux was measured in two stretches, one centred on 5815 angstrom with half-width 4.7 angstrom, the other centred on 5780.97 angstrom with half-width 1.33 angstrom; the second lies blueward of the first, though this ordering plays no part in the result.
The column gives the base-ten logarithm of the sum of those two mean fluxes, 0.758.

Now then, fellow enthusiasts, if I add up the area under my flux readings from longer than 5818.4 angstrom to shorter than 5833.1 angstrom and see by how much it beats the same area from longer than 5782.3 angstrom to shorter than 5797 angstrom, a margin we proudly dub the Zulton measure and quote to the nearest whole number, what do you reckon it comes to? -3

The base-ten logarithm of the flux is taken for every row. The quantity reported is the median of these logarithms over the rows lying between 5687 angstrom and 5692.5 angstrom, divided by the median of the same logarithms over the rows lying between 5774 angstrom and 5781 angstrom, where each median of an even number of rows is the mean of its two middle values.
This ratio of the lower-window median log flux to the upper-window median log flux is 1.093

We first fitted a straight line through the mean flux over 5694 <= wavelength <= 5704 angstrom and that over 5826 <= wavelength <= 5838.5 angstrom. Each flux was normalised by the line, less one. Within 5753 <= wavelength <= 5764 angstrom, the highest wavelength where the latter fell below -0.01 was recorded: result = 5761.70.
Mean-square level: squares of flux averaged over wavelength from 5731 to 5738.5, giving 5.1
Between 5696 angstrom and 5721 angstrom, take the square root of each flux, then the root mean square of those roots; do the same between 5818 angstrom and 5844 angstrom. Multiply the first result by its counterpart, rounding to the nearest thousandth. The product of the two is 2.729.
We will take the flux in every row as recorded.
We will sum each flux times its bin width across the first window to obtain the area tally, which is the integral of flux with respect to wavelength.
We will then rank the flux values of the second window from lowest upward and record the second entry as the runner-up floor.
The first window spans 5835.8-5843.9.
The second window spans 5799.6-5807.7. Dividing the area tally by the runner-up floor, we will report 9.9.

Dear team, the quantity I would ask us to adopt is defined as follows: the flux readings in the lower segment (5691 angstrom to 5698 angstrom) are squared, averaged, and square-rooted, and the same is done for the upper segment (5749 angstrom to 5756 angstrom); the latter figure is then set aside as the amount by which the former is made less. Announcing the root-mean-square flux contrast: -0.1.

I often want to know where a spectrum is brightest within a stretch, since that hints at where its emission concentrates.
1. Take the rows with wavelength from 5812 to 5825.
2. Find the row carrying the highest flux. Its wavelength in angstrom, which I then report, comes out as 5816.36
